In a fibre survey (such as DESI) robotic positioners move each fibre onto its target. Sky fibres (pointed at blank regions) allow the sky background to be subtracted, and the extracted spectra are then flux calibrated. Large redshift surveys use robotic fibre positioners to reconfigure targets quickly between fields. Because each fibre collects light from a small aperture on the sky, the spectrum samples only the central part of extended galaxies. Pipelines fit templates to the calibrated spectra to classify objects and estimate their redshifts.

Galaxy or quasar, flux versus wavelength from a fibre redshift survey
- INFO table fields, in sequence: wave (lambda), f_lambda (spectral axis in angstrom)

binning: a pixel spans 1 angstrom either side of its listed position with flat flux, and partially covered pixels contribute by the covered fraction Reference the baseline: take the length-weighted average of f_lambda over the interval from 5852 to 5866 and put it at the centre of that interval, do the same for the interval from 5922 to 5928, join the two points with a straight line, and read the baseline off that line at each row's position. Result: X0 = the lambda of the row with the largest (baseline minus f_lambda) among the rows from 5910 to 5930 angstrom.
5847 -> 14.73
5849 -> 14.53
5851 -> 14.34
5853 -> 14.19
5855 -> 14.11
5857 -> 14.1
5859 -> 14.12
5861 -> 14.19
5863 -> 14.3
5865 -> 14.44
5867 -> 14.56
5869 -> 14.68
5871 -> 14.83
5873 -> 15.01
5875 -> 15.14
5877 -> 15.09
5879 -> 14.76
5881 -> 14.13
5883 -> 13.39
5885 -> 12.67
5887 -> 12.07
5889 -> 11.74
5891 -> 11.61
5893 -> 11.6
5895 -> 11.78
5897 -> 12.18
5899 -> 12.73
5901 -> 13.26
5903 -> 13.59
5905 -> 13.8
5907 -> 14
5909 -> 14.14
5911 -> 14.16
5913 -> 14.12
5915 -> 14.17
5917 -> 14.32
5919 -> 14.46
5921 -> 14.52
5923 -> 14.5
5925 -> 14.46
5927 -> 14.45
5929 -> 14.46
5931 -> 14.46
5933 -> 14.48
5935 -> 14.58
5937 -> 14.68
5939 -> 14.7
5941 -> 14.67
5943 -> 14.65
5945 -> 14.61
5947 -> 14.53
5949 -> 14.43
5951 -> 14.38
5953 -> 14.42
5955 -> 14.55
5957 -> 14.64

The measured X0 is 5913 angstrom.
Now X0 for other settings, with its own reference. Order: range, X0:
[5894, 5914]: 5895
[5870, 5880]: 5879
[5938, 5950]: 5949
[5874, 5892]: 5891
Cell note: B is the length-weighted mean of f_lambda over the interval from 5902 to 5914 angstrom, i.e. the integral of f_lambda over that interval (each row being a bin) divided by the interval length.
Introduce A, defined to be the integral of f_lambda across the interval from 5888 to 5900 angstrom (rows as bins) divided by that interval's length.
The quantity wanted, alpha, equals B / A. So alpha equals 1.17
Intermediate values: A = 11.9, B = 14.0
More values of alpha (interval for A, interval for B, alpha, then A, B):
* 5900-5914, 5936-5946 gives 1.06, 13.9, 14.7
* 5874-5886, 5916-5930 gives 1.02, 14.2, 14.5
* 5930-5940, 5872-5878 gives 1.03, 14.6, 15.1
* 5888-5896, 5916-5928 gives 1.24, 11.7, 14.5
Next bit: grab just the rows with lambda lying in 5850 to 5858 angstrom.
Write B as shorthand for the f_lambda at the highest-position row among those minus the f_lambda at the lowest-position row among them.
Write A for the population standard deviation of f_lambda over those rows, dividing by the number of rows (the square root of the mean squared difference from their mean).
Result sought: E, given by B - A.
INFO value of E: -0.3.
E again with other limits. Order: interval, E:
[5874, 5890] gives -4.7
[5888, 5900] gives 0.6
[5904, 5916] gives 0.2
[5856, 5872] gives 0.5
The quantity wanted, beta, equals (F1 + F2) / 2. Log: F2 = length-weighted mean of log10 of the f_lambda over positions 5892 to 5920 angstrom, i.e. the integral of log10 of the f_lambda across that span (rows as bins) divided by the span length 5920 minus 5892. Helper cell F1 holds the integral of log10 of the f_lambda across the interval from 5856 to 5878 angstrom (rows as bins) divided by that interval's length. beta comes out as 1.15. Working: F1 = 1.16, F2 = 1.13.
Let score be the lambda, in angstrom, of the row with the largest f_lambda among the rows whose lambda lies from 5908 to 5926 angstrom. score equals 5921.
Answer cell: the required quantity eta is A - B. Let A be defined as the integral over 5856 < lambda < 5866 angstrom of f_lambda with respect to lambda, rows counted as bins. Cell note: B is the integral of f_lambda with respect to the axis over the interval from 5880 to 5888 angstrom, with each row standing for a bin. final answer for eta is 38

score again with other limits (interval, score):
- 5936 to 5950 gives 5939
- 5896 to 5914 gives 5911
